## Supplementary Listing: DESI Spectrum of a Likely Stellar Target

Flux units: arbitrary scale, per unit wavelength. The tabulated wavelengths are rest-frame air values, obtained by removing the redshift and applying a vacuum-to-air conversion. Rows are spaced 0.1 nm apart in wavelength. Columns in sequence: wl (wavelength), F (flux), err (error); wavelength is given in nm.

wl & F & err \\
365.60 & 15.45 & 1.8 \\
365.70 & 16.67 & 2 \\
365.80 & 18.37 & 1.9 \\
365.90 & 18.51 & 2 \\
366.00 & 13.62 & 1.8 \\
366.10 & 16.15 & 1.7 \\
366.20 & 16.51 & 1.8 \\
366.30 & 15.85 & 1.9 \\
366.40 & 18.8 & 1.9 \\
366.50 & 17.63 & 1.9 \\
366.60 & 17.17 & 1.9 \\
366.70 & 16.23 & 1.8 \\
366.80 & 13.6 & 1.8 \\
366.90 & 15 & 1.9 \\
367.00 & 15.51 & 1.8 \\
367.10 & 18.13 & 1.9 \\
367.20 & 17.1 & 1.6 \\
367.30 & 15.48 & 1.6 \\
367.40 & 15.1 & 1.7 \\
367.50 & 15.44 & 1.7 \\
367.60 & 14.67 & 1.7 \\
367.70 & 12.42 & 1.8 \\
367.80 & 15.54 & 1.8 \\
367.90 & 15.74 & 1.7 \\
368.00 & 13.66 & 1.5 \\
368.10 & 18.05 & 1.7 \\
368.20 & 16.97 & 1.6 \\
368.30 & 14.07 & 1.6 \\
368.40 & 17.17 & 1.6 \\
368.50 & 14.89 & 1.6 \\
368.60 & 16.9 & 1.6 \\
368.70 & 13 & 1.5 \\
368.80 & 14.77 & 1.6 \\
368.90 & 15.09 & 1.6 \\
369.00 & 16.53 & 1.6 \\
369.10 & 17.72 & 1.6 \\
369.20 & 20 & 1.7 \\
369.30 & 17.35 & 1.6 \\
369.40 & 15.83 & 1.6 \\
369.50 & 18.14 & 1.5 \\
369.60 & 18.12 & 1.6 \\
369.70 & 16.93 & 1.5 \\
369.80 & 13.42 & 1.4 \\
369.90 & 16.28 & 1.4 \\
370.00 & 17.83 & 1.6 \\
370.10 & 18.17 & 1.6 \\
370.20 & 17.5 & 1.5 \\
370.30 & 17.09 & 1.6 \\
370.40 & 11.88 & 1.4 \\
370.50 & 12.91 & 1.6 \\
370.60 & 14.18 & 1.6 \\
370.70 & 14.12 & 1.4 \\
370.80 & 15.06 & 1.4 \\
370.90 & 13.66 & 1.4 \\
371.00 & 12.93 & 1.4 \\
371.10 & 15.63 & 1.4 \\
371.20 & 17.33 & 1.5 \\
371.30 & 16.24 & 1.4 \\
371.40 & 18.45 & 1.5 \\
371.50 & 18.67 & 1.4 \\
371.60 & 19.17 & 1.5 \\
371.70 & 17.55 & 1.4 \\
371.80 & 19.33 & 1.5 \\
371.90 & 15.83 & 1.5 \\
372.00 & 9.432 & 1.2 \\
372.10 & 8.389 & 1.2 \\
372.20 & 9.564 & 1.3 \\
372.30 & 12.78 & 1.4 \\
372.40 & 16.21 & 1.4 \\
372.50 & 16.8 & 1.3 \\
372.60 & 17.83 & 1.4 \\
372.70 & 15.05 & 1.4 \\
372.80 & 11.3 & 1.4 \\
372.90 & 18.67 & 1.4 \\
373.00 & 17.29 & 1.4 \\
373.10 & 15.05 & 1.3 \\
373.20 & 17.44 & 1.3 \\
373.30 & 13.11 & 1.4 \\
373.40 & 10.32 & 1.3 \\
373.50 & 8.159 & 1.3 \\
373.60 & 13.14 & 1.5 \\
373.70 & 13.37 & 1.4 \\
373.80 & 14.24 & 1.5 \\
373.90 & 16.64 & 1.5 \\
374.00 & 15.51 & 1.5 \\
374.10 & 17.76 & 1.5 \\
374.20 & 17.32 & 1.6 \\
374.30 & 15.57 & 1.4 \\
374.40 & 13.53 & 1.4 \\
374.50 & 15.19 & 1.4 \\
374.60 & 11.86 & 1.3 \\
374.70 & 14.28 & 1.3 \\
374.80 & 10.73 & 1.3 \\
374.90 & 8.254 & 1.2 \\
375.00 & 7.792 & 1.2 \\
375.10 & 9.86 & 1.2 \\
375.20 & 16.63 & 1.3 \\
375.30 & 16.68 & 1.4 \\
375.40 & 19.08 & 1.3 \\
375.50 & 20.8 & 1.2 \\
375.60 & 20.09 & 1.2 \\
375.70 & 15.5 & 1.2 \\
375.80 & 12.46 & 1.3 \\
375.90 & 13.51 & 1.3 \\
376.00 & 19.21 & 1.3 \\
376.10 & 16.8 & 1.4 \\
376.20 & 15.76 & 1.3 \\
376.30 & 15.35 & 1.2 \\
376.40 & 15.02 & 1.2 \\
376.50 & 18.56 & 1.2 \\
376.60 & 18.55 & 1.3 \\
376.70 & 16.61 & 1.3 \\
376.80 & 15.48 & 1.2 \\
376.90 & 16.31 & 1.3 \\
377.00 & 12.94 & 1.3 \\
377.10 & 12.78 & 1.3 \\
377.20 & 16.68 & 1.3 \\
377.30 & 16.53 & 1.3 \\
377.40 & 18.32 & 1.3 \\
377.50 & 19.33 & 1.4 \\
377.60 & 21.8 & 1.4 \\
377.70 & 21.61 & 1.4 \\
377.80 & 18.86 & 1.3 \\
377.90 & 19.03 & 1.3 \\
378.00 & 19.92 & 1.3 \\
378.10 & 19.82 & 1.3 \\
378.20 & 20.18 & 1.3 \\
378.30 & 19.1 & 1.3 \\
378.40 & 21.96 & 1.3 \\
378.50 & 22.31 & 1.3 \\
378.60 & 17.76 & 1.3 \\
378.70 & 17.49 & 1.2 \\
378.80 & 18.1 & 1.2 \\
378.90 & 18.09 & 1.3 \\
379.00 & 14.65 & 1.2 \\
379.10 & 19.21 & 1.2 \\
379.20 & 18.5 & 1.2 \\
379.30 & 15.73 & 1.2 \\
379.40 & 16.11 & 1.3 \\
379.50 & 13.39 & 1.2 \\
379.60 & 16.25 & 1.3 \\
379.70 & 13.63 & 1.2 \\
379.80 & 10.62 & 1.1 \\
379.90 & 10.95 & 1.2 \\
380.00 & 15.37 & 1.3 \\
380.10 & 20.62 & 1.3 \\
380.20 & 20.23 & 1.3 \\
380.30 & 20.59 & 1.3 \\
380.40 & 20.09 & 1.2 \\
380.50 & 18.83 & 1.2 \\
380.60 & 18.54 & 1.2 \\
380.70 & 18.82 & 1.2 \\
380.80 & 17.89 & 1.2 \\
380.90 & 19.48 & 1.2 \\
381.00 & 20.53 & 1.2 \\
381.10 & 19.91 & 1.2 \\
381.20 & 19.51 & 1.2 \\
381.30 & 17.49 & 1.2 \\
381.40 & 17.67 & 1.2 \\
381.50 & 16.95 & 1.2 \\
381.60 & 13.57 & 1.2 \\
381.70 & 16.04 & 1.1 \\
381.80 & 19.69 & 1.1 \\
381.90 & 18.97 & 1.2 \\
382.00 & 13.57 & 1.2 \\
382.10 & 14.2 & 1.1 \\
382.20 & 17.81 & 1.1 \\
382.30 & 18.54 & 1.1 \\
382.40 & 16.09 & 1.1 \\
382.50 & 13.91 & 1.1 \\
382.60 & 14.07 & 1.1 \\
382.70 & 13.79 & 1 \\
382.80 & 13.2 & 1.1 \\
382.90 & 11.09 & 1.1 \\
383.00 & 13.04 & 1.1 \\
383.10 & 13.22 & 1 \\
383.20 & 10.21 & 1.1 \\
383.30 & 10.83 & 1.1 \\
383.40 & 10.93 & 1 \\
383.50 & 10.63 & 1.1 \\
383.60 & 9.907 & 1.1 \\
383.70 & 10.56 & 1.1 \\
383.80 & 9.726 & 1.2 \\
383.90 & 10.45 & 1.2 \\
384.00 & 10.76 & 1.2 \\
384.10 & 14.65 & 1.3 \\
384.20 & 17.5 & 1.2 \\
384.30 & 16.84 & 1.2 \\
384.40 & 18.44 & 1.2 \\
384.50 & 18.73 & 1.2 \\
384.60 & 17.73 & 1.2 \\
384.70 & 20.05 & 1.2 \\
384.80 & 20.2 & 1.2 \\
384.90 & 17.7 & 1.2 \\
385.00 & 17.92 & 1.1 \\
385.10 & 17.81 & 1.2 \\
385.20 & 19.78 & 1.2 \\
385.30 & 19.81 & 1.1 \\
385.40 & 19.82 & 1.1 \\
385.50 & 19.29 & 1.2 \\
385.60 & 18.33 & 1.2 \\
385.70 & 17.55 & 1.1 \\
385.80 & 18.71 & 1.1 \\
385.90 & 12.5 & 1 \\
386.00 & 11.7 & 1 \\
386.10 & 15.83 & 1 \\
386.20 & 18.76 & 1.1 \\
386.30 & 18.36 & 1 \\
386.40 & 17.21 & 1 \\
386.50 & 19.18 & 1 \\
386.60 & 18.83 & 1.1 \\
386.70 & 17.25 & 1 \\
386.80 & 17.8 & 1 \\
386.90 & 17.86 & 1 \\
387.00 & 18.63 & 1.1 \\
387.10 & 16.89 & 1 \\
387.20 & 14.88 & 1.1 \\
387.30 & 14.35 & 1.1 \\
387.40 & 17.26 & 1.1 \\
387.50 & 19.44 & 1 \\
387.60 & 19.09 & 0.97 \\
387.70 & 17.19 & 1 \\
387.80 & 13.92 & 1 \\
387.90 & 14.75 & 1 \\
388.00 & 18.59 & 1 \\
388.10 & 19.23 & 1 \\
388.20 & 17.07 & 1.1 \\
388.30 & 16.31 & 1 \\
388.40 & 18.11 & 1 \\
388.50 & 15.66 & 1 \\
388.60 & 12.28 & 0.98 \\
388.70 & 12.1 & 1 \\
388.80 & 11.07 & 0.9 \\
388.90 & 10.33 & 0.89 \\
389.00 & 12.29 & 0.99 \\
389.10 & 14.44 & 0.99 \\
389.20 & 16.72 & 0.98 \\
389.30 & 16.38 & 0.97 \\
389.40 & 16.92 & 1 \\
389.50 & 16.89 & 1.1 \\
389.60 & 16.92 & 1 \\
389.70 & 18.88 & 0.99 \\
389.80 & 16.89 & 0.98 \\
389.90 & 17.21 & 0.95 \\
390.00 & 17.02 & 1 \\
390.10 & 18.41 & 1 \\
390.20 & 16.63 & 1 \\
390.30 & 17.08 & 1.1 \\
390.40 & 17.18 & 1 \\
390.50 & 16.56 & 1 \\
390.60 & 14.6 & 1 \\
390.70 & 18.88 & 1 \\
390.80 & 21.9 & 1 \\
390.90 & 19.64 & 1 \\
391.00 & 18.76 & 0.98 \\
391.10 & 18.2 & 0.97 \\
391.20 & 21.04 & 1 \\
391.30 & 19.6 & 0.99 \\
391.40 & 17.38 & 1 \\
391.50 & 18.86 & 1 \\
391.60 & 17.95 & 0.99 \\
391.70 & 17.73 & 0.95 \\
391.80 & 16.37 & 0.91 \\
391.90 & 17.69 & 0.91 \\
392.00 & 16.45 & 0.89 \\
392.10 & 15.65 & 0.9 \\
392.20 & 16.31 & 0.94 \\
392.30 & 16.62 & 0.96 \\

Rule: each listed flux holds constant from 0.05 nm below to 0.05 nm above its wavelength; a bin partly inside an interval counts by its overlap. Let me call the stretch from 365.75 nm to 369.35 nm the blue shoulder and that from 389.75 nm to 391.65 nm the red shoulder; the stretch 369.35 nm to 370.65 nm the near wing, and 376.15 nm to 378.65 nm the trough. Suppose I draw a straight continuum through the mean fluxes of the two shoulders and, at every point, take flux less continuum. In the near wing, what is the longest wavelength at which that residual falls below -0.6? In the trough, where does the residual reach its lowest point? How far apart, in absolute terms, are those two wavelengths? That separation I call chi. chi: 6.50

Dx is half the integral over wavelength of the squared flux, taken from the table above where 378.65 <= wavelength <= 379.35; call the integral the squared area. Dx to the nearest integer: 107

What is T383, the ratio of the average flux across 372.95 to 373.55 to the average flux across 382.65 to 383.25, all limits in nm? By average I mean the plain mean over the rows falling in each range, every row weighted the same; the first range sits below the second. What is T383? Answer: 1.09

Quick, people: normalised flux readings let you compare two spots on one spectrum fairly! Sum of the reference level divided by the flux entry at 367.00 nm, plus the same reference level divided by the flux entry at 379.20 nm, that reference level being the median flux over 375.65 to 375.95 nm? 1.6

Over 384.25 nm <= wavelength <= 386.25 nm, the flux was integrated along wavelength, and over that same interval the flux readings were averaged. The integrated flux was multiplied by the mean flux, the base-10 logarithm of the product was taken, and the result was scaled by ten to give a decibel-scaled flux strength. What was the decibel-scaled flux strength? 28.1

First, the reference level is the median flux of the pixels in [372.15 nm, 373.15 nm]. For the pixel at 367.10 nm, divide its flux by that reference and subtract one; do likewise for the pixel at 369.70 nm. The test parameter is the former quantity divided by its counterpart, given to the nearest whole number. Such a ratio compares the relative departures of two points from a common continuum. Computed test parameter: 2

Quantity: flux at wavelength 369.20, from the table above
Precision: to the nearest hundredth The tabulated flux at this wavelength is 20.00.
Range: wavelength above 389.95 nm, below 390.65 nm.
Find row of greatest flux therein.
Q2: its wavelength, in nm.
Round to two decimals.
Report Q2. 390.10 nm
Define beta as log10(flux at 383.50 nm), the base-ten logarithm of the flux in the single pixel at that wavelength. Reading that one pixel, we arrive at 1.027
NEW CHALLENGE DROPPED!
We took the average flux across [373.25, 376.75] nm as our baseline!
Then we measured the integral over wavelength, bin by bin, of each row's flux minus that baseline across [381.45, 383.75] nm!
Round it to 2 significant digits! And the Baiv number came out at -1.9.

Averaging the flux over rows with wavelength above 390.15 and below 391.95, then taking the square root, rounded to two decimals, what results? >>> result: 4.26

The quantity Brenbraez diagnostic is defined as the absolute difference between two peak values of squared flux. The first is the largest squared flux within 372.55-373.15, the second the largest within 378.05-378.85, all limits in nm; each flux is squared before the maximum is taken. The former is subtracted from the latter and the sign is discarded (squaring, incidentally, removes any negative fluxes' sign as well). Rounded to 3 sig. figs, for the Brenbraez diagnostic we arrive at 149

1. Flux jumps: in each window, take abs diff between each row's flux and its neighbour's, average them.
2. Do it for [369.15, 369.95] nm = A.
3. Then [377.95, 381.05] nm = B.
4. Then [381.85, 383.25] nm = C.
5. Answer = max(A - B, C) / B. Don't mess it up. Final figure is 1.08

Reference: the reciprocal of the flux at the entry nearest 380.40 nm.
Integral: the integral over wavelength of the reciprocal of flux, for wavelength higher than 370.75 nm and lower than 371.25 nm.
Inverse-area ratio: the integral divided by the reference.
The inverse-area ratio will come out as 0.68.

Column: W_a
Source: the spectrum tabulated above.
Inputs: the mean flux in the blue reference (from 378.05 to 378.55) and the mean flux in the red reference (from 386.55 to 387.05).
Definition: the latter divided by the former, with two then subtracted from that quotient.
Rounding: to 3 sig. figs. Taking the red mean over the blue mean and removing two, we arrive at -1.13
